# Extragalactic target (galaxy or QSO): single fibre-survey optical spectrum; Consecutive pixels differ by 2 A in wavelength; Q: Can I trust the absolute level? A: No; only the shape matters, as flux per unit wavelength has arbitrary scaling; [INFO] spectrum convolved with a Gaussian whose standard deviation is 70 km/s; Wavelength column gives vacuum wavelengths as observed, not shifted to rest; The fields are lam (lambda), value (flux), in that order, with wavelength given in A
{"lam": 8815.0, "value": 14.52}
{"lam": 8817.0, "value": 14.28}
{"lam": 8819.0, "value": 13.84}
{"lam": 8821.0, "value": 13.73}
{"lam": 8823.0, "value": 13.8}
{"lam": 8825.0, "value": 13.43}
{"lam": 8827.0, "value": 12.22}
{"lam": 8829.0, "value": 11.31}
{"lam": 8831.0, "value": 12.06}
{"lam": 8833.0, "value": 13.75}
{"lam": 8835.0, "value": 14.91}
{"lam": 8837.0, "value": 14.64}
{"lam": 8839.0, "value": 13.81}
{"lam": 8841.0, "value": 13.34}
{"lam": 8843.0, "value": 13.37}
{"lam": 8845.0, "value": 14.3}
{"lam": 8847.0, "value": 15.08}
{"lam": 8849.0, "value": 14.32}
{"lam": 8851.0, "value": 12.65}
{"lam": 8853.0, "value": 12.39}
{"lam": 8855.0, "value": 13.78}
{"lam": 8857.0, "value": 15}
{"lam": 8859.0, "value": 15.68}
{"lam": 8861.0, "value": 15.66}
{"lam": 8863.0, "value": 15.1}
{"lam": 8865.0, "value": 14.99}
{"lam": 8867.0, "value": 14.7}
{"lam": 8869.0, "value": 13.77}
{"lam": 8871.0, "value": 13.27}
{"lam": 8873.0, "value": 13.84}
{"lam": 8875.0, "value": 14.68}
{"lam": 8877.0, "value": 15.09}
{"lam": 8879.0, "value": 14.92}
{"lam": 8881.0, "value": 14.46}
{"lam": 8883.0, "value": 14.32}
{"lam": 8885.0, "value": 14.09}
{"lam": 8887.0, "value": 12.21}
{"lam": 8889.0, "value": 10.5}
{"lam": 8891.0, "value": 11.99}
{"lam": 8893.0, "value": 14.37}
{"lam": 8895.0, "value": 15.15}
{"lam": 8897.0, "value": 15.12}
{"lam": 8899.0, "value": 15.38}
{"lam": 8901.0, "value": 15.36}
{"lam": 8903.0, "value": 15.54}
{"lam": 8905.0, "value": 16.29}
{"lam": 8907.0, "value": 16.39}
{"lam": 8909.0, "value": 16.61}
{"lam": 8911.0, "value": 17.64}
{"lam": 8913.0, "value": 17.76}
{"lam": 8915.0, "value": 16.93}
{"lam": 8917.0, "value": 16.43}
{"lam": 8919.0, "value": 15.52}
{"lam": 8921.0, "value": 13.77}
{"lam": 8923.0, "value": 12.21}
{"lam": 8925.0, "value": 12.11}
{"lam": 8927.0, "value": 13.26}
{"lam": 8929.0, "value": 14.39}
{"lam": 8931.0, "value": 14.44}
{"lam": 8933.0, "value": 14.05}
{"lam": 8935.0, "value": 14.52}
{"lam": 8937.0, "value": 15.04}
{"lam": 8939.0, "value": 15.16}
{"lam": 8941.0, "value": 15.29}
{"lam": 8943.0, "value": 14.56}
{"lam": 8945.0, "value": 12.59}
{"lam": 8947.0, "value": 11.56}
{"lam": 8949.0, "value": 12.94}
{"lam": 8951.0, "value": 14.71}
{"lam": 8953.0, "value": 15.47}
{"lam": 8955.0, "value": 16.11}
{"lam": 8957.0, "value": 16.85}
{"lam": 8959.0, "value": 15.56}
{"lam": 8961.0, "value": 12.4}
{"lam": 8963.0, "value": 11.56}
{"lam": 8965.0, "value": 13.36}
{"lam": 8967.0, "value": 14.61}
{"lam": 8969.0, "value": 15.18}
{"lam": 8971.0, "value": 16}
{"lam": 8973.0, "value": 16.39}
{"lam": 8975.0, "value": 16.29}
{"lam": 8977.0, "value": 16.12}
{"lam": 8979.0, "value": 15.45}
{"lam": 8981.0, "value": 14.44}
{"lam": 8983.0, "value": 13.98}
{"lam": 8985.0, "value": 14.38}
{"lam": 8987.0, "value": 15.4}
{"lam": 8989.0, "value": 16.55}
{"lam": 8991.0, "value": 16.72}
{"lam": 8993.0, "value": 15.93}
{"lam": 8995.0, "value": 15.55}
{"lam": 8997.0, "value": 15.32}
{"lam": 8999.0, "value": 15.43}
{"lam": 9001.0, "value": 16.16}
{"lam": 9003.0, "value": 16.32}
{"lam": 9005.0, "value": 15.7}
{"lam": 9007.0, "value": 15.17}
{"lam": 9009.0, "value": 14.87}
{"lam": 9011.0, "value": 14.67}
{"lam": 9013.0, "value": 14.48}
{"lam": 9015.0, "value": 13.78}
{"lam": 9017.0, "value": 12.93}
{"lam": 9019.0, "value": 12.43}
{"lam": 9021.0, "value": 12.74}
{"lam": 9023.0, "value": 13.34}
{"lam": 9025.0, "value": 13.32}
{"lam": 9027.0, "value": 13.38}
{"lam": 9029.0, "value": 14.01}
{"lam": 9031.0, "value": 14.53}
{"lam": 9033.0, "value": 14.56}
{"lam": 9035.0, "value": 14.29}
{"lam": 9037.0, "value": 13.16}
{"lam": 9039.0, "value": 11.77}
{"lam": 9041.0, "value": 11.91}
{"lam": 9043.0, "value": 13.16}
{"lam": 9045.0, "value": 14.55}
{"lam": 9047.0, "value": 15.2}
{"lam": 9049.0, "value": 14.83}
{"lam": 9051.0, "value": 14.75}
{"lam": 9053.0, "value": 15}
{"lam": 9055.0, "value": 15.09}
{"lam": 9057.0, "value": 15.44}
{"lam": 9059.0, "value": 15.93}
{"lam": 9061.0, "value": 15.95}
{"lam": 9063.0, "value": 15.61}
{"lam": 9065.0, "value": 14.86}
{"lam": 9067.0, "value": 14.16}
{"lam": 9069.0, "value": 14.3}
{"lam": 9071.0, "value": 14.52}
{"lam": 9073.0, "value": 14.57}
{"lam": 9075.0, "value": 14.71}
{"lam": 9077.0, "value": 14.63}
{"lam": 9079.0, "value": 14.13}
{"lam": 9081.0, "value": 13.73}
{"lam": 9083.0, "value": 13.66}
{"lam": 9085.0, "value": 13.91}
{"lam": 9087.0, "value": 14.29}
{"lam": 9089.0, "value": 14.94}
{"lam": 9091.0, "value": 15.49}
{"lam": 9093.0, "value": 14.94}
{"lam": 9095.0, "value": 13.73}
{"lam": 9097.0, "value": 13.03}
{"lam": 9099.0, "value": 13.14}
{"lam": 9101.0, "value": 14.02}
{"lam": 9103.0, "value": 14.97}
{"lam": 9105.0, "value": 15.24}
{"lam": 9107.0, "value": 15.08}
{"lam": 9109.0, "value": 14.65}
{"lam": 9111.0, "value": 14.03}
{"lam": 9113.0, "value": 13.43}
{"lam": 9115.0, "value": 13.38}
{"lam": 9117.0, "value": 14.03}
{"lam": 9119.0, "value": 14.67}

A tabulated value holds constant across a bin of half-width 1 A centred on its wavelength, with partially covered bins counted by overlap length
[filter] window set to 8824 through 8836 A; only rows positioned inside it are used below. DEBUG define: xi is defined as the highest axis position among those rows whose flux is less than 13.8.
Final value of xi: 8833.0 A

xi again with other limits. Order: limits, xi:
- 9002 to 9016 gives 9015.0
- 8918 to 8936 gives 8927.0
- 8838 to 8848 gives 8843.0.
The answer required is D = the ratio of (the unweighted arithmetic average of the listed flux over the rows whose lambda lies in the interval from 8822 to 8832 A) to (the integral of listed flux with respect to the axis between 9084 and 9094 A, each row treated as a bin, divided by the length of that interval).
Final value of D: 0.85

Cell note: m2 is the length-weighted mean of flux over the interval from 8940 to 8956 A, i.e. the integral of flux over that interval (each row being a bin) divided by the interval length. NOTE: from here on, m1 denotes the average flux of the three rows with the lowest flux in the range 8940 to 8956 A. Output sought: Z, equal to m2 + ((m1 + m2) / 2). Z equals 27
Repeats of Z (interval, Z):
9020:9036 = 27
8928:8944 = 29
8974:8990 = 30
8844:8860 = 28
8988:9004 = 32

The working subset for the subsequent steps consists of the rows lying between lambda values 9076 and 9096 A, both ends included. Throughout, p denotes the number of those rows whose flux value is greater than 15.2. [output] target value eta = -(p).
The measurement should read -1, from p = 1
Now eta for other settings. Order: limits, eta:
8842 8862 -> -2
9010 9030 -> 0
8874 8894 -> 0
